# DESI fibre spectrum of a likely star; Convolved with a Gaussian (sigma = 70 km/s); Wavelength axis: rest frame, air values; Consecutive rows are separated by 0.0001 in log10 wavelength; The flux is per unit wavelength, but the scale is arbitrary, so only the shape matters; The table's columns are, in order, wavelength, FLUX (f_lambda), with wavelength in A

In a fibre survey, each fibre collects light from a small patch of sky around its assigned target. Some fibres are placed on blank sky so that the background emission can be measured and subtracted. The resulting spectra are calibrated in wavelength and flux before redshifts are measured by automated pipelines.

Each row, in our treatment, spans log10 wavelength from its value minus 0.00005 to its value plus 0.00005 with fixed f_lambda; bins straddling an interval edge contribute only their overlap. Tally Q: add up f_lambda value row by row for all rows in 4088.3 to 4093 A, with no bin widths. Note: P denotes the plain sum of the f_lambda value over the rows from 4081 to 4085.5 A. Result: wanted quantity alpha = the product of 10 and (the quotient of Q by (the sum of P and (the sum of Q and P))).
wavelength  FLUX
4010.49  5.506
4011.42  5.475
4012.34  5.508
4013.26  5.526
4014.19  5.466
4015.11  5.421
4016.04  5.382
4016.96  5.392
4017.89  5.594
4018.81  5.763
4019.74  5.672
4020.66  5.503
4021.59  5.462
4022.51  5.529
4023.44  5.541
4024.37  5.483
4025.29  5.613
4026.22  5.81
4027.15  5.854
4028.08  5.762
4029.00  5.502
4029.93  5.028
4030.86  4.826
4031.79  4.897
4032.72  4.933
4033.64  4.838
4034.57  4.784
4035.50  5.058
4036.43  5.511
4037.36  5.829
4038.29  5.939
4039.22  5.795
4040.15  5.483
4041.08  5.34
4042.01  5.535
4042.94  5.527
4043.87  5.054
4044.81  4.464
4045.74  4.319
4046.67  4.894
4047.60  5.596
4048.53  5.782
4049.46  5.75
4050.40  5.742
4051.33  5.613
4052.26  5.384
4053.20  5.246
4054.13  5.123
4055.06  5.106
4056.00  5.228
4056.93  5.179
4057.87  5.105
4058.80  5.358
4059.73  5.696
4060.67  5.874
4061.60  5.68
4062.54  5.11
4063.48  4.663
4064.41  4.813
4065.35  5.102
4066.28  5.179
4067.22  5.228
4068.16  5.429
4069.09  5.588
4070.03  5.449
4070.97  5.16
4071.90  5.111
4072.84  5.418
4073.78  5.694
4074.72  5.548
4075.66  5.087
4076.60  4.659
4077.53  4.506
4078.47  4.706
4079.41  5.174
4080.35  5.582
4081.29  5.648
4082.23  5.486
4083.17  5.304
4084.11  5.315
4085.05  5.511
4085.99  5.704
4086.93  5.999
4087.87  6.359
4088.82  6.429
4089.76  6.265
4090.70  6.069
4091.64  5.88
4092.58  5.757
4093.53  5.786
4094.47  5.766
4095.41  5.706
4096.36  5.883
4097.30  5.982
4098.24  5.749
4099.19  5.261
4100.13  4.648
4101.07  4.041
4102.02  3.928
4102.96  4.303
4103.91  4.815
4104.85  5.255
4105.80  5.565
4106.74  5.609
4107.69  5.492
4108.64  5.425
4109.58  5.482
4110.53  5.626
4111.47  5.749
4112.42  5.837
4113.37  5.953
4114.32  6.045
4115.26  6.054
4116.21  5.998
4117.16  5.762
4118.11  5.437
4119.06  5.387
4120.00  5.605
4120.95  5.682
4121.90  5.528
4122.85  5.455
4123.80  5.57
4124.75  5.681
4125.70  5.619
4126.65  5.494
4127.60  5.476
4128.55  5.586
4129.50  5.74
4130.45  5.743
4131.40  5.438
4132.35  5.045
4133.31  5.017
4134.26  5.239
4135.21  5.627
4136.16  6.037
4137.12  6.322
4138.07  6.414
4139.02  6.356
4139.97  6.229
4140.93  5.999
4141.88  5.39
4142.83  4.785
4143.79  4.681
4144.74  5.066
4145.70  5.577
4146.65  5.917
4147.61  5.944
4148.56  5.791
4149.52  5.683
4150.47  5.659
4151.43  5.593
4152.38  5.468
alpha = 3.58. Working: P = 27.3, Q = 30.4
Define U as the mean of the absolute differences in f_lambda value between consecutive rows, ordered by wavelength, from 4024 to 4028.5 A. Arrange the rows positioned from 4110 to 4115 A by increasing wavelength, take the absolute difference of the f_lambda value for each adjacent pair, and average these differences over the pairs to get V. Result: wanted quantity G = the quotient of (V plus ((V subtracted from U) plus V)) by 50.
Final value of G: 0.004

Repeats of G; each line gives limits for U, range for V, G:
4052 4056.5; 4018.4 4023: 0.004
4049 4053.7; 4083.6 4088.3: 0.008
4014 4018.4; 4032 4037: 0.006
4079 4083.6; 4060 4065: 0.011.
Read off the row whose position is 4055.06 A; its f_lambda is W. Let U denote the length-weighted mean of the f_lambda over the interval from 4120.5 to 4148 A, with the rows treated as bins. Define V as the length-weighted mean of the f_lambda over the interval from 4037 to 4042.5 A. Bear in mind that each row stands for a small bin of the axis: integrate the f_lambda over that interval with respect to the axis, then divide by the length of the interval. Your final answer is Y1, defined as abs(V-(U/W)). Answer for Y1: 4.55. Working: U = 5.61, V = 5.65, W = 5.106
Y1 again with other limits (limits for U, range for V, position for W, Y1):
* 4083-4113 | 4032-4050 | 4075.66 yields 4.20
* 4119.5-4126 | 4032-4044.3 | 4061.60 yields 4.37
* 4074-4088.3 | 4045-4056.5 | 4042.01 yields 4.33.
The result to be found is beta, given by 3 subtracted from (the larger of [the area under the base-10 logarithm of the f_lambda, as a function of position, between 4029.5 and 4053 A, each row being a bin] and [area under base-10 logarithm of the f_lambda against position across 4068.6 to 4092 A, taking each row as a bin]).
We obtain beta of 14.3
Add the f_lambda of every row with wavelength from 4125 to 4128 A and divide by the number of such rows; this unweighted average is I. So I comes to 5.5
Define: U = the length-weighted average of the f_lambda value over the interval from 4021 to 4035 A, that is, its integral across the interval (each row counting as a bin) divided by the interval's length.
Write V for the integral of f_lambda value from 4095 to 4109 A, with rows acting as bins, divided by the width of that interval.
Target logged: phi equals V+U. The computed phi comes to 10.50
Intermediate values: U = 5.33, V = 5.17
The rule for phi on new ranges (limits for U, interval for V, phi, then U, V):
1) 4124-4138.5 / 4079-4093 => 11.40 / 5.63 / 5.77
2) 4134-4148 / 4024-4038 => 11.03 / 5.71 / 5.32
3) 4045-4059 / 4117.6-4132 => 10.84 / 5.28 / 5.56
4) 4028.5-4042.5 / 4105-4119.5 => 10.97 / 5.29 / 5.68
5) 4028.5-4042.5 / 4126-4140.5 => 11.01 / 5.29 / 5.72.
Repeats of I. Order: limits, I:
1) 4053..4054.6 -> 5.2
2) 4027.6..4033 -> 5.2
